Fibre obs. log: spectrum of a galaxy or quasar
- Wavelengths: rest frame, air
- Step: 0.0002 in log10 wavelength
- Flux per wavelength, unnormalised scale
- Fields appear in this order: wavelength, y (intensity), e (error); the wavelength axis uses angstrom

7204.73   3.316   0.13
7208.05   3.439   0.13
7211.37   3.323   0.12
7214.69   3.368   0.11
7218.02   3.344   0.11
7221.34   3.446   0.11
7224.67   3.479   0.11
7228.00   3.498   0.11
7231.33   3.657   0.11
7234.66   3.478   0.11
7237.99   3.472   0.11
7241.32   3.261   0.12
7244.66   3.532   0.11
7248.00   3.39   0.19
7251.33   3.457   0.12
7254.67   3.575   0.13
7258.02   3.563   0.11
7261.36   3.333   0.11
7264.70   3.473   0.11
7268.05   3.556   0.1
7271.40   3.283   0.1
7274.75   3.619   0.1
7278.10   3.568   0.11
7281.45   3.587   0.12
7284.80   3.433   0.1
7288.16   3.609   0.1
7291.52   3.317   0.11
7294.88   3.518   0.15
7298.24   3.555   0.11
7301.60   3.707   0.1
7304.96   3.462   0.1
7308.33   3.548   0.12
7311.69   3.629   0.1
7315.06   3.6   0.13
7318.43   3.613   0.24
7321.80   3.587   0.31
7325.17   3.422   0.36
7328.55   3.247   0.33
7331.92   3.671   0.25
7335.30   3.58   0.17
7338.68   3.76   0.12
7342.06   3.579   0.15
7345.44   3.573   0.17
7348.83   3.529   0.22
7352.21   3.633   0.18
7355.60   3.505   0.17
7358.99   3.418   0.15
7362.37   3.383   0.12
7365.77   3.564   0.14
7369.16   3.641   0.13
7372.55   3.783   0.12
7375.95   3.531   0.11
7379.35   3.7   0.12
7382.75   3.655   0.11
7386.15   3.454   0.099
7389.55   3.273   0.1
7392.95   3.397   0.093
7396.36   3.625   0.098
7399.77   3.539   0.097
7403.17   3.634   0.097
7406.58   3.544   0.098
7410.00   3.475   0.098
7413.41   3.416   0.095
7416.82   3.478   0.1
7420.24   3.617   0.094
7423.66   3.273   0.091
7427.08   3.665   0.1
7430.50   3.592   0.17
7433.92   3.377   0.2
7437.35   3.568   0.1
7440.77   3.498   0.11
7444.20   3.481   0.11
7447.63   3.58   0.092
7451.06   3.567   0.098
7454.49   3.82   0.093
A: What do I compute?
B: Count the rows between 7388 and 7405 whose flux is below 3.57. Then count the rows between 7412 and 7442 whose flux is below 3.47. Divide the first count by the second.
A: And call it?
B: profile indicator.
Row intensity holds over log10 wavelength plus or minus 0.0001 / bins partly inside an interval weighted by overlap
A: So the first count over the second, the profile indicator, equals 1.0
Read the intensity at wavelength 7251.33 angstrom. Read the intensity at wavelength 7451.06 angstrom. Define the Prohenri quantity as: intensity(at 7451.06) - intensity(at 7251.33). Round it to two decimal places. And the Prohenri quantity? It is 0.11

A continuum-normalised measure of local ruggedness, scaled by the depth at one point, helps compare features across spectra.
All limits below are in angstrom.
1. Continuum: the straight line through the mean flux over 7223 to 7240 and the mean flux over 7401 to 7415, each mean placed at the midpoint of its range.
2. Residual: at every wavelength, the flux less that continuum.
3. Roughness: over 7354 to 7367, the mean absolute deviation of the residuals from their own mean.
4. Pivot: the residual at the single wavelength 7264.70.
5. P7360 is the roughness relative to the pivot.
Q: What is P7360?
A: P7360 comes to -2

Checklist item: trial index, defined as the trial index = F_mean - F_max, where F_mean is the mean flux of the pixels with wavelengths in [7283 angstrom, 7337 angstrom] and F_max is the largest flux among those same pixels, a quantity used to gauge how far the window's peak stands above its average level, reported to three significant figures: -0.176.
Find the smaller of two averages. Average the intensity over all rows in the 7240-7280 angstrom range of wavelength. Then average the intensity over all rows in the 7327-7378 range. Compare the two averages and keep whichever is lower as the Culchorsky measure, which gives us 3.47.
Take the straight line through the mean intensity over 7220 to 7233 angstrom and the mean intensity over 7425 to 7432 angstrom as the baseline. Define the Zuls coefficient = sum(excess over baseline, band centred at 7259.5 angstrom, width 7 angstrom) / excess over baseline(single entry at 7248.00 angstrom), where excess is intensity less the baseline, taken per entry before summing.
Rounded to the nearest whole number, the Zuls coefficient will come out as 1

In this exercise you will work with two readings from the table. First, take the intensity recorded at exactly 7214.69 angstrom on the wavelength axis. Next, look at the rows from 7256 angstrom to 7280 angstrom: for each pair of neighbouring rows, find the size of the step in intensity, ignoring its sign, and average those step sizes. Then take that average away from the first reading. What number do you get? 3.18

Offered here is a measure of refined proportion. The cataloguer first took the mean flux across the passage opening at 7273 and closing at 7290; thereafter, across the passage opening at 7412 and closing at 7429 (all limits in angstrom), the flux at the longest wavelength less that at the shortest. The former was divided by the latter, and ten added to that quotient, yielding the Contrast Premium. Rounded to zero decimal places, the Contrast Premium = 24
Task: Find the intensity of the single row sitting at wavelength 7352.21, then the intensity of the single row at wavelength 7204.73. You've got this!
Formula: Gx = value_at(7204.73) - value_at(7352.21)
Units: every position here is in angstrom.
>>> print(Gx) -0.32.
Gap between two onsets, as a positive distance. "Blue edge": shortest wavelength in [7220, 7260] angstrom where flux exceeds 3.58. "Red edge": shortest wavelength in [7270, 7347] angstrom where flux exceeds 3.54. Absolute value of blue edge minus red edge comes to 43.4 angstrom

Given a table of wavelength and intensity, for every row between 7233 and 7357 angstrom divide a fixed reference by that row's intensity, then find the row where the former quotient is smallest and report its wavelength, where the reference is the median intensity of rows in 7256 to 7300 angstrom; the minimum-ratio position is 7338.68 angstrom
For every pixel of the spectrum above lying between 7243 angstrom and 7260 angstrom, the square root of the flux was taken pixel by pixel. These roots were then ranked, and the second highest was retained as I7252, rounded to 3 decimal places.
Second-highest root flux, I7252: 1.888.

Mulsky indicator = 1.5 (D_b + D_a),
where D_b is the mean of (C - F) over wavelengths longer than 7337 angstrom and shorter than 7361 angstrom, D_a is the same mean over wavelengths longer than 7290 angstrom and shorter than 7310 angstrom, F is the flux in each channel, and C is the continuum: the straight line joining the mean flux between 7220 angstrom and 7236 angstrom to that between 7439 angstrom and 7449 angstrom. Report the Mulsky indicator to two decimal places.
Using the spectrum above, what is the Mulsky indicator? -0.09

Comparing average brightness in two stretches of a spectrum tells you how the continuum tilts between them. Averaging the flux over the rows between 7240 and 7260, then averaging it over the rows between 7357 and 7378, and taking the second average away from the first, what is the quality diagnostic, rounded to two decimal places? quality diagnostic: -0.09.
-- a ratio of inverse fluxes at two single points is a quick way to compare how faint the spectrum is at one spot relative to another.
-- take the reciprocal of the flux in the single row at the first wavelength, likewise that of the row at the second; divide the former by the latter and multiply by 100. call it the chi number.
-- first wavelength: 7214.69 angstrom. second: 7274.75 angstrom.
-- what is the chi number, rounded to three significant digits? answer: 107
